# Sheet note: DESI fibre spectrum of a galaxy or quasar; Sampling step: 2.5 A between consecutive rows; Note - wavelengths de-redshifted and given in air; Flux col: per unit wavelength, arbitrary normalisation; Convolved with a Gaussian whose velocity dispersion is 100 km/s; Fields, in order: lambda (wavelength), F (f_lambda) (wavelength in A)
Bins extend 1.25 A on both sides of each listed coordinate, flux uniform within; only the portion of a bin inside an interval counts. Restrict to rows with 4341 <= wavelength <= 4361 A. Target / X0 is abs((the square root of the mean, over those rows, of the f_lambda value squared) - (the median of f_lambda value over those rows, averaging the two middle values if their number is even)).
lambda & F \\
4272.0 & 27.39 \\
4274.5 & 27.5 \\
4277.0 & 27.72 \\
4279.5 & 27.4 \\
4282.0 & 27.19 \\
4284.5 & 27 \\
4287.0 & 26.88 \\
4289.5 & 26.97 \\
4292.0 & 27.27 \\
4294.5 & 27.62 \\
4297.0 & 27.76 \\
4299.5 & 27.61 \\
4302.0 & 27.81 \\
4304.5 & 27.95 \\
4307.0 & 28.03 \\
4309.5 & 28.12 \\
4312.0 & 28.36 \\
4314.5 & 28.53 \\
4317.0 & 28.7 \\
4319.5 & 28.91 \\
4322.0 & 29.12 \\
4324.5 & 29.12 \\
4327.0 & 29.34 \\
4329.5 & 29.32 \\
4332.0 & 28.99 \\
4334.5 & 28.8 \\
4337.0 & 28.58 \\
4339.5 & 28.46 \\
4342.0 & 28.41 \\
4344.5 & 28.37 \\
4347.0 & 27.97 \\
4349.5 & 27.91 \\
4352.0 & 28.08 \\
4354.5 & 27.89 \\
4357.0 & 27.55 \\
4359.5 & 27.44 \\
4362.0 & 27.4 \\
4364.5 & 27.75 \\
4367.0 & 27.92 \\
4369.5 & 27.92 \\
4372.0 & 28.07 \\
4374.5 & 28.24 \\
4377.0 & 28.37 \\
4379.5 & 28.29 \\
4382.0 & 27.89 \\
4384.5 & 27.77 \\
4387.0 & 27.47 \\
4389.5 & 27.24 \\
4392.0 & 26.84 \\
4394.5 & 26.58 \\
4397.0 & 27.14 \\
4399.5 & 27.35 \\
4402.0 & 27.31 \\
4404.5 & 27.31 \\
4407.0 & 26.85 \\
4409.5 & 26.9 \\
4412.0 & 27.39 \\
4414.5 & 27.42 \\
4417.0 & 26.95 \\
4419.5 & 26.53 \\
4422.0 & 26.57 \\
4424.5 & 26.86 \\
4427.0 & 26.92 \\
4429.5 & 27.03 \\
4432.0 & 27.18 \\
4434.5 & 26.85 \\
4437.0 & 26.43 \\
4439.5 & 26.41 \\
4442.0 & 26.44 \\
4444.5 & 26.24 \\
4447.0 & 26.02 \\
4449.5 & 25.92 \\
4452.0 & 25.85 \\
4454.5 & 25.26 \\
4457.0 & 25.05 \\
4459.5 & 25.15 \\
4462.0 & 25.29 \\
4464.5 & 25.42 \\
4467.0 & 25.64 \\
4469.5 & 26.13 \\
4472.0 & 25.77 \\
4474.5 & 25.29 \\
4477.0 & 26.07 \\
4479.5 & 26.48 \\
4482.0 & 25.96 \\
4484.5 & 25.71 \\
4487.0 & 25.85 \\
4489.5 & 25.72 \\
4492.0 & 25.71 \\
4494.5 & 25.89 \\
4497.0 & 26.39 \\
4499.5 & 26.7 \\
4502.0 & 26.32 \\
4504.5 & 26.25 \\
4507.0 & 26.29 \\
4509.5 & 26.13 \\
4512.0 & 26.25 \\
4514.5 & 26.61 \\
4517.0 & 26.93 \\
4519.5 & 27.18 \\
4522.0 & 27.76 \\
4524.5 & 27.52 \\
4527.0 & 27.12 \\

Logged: 0.01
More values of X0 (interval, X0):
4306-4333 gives 0.13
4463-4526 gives 0.12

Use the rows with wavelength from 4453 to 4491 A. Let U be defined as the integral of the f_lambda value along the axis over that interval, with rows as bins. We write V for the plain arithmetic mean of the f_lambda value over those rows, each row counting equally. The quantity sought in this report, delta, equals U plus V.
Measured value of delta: 1001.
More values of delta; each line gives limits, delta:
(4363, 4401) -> 1078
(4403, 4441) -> 1049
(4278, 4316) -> 1078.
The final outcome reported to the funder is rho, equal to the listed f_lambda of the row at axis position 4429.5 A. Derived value 27.03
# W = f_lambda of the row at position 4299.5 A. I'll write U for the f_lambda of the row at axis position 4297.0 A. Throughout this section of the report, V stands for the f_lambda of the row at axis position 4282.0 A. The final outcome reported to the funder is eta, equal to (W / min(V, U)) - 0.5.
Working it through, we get 0.515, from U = 27.76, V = 27.19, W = 27.61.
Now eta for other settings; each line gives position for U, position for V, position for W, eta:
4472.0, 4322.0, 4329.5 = 0.638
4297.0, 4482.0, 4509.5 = 0.507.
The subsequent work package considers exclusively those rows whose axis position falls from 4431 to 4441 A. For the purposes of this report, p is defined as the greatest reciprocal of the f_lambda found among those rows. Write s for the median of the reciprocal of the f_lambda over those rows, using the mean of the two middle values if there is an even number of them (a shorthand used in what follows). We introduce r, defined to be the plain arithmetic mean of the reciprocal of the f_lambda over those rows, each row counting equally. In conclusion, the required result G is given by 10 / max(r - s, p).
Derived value 264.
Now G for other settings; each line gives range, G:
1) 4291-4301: 273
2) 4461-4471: 253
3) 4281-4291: 269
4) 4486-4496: 257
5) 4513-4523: 266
